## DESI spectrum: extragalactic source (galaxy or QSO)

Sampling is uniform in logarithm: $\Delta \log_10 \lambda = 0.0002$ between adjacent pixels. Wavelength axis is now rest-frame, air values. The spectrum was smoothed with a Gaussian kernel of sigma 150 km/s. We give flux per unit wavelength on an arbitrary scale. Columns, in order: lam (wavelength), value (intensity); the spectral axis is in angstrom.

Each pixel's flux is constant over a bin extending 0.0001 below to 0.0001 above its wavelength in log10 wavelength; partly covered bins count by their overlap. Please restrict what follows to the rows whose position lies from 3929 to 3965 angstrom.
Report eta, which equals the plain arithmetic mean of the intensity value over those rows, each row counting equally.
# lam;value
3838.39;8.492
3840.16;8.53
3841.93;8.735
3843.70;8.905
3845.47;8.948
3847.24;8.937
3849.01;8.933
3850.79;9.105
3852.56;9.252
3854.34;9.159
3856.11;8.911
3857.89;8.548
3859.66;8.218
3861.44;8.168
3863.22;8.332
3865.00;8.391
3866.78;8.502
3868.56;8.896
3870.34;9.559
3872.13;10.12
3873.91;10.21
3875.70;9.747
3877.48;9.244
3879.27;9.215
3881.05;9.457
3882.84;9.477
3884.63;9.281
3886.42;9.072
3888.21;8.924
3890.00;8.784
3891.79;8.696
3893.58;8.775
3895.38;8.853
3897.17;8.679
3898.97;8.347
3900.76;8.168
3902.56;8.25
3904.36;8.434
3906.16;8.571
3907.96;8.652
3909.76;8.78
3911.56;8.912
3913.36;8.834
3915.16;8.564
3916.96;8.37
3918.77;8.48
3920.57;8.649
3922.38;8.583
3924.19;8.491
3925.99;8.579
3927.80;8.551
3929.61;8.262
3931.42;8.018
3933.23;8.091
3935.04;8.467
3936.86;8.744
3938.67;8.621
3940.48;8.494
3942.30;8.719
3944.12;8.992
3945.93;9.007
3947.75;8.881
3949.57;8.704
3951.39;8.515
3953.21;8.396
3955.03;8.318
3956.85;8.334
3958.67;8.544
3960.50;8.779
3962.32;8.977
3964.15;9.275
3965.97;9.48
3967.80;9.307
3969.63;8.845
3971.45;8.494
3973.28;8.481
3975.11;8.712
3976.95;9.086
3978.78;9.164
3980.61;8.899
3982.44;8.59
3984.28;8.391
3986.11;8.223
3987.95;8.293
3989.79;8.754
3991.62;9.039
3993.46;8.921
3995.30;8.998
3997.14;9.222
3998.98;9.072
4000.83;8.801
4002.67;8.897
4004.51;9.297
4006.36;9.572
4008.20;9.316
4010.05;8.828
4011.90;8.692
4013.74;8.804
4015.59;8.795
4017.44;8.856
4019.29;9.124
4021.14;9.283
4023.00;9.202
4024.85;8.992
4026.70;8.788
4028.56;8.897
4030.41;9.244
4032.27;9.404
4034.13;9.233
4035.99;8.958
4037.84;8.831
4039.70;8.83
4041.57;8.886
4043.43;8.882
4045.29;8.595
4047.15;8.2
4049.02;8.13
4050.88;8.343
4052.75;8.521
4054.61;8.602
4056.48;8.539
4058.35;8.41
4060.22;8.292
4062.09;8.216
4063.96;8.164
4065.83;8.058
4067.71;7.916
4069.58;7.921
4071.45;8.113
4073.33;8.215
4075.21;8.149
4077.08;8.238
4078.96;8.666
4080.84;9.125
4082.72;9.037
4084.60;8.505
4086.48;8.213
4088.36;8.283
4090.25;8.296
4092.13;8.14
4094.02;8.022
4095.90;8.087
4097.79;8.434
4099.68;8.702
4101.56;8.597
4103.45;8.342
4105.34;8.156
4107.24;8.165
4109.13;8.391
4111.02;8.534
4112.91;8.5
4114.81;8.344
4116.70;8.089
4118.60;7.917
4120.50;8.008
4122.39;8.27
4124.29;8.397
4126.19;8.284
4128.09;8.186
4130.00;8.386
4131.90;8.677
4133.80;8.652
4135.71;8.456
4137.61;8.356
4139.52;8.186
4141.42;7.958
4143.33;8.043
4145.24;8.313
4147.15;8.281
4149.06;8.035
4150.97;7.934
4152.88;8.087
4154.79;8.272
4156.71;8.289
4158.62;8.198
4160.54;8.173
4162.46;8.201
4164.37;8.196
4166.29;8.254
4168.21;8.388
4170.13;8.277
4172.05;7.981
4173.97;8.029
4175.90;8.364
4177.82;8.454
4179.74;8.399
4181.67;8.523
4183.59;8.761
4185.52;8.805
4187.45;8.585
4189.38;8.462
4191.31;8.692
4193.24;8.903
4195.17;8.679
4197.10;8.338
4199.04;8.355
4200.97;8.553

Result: 8.6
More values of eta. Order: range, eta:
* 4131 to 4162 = 8.2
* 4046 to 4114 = 8.3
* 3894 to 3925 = 8.6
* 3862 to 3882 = 9.2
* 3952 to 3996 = 8.8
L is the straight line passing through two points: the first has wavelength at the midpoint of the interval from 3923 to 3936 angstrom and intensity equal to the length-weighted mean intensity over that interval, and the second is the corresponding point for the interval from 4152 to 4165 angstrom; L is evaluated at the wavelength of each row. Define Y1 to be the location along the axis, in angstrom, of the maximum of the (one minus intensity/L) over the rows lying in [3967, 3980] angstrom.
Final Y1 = 3973.28 angstrom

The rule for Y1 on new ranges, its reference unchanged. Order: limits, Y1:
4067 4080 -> 4067.71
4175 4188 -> 4175.90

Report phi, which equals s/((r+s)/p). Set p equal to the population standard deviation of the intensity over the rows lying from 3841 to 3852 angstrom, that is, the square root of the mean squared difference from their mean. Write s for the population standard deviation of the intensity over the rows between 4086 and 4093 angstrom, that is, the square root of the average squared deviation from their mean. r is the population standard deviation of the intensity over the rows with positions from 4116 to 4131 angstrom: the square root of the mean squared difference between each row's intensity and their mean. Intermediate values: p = 0.108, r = 0.16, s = 0.06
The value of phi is 0.03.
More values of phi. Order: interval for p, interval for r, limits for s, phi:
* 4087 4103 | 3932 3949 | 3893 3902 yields 0.11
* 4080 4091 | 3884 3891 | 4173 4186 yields 0.21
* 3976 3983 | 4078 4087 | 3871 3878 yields 0.12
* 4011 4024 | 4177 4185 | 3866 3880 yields 0.17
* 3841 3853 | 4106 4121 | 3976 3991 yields 0.09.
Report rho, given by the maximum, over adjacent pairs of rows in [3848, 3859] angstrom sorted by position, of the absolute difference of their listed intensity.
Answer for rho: 0.36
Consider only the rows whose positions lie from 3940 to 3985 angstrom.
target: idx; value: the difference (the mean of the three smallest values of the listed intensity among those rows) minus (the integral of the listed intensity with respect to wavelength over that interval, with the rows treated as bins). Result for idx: -387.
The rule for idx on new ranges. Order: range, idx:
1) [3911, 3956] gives -377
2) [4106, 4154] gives -388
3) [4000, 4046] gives -405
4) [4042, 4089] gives -386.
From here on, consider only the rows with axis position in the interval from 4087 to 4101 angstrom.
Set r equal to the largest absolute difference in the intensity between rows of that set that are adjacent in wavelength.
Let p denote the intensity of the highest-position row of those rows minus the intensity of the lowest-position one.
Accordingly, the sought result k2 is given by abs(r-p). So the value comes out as 0.1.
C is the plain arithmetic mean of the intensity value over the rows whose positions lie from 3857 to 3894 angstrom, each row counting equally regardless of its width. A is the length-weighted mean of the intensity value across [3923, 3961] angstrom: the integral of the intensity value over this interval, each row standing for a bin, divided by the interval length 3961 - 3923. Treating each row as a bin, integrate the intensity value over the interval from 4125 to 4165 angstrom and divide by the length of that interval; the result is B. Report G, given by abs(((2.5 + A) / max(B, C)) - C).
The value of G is 7.8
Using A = 8.5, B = 8.25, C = 9.0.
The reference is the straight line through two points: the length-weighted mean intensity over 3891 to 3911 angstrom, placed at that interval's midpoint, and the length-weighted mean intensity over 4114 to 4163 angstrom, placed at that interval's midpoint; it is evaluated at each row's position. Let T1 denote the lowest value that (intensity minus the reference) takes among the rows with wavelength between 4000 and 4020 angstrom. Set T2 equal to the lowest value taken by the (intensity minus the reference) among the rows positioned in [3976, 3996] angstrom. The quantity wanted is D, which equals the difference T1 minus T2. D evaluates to 0.51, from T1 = 0.28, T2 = -0.22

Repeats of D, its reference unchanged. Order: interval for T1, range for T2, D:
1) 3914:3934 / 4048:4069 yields -0.09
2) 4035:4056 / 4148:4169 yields 0.05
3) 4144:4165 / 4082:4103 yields -0.01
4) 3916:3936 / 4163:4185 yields -0.30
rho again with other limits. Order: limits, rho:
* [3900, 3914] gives 0.18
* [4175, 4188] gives 0.24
